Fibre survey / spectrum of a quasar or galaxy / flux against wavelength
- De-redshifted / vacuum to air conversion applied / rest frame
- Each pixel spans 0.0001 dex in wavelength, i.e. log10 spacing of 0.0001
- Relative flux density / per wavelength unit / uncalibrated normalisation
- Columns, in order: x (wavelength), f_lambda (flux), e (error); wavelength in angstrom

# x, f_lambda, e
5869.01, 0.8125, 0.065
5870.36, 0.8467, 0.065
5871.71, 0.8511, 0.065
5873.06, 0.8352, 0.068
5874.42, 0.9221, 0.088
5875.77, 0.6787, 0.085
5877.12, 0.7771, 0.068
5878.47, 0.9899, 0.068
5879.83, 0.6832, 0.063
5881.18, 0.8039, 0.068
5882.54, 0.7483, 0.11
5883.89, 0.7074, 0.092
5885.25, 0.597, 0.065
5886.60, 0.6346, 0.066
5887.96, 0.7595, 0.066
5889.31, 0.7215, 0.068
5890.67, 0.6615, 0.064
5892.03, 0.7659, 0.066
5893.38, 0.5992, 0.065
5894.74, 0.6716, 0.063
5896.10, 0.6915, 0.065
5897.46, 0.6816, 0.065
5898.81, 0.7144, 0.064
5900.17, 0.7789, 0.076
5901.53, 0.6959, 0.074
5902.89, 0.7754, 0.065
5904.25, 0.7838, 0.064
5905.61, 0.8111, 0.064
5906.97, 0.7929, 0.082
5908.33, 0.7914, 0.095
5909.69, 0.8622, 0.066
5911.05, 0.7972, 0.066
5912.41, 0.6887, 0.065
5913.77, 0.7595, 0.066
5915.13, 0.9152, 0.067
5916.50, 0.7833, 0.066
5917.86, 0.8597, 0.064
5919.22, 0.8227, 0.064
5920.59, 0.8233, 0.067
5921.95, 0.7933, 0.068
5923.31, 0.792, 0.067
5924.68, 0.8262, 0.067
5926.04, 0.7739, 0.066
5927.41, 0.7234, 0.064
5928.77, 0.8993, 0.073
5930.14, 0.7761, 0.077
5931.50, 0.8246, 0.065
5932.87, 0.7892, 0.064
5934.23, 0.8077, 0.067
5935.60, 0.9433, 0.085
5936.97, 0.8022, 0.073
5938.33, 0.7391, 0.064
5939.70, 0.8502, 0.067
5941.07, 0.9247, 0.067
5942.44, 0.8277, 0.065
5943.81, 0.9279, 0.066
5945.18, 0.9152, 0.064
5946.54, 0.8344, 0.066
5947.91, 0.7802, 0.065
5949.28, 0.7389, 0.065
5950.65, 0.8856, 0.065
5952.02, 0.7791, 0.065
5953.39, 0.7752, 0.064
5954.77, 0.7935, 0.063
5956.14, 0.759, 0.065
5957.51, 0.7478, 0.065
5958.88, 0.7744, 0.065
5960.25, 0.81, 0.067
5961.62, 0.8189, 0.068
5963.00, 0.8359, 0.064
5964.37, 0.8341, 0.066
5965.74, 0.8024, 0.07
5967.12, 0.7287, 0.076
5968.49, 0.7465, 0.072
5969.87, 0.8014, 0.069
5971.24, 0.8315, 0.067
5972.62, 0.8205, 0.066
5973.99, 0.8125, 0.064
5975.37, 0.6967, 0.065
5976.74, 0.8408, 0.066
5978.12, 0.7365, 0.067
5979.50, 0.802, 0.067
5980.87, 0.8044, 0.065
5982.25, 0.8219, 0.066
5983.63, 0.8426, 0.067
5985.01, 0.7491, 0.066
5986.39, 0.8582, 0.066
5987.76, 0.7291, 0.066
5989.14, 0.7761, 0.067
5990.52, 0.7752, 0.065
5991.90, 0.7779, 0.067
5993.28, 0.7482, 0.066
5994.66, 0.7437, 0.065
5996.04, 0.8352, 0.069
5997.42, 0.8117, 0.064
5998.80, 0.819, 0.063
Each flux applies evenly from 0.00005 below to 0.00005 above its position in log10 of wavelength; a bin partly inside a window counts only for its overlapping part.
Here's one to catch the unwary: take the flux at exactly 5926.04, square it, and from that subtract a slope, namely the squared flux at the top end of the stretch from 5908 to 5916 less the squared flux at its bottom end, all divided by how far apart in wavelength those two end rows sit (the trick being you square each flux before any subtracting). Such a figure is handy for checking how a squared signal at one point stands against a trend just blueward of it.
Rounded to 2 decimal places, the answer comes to 0.57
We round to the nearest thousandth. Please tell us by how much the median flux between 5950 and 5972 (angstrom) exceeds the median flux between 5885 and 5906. 0.092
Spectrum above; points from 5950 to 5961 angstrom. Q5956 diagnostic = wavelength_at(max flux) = 5950.65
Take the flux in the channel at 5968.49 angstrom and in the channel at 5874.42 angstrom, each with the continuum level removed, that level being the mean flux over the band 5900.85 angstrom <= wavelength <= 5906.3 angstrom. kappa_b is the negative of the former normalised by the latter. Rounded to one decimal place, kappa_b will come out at 0.1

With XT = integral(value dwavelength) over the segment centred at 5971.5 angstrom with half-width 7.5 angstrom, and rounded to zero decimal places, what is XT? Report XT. 12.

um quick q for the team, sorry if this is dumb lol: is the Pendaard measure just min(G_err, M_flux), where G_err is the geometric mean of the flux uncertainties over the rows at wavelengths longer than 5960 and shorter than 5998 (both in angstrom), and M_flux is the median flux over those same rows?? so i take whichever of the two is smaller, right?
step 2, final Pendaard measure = 0.0668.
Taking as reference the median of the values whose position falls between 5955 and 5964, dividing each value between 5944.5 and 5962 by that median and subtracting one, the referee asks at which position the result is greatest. 5945.18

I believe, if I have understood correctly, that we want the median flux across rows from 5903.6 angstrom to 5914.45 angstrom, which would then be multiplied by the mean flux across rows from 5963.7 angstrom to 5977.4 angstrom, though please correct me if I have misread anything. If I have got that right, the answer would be 0.63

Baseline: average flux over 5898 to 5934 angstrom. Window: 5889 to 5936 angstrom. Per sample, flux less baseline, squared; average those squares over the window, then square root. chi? 0.075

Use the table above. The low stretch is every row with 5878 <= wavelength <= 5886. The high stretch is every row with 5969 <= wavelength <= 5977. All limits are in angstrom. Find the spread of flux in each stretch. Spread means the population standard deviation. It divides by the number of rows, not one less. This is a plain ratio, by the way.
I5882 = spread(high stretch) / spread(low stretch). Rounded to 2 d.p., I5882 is 0.39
